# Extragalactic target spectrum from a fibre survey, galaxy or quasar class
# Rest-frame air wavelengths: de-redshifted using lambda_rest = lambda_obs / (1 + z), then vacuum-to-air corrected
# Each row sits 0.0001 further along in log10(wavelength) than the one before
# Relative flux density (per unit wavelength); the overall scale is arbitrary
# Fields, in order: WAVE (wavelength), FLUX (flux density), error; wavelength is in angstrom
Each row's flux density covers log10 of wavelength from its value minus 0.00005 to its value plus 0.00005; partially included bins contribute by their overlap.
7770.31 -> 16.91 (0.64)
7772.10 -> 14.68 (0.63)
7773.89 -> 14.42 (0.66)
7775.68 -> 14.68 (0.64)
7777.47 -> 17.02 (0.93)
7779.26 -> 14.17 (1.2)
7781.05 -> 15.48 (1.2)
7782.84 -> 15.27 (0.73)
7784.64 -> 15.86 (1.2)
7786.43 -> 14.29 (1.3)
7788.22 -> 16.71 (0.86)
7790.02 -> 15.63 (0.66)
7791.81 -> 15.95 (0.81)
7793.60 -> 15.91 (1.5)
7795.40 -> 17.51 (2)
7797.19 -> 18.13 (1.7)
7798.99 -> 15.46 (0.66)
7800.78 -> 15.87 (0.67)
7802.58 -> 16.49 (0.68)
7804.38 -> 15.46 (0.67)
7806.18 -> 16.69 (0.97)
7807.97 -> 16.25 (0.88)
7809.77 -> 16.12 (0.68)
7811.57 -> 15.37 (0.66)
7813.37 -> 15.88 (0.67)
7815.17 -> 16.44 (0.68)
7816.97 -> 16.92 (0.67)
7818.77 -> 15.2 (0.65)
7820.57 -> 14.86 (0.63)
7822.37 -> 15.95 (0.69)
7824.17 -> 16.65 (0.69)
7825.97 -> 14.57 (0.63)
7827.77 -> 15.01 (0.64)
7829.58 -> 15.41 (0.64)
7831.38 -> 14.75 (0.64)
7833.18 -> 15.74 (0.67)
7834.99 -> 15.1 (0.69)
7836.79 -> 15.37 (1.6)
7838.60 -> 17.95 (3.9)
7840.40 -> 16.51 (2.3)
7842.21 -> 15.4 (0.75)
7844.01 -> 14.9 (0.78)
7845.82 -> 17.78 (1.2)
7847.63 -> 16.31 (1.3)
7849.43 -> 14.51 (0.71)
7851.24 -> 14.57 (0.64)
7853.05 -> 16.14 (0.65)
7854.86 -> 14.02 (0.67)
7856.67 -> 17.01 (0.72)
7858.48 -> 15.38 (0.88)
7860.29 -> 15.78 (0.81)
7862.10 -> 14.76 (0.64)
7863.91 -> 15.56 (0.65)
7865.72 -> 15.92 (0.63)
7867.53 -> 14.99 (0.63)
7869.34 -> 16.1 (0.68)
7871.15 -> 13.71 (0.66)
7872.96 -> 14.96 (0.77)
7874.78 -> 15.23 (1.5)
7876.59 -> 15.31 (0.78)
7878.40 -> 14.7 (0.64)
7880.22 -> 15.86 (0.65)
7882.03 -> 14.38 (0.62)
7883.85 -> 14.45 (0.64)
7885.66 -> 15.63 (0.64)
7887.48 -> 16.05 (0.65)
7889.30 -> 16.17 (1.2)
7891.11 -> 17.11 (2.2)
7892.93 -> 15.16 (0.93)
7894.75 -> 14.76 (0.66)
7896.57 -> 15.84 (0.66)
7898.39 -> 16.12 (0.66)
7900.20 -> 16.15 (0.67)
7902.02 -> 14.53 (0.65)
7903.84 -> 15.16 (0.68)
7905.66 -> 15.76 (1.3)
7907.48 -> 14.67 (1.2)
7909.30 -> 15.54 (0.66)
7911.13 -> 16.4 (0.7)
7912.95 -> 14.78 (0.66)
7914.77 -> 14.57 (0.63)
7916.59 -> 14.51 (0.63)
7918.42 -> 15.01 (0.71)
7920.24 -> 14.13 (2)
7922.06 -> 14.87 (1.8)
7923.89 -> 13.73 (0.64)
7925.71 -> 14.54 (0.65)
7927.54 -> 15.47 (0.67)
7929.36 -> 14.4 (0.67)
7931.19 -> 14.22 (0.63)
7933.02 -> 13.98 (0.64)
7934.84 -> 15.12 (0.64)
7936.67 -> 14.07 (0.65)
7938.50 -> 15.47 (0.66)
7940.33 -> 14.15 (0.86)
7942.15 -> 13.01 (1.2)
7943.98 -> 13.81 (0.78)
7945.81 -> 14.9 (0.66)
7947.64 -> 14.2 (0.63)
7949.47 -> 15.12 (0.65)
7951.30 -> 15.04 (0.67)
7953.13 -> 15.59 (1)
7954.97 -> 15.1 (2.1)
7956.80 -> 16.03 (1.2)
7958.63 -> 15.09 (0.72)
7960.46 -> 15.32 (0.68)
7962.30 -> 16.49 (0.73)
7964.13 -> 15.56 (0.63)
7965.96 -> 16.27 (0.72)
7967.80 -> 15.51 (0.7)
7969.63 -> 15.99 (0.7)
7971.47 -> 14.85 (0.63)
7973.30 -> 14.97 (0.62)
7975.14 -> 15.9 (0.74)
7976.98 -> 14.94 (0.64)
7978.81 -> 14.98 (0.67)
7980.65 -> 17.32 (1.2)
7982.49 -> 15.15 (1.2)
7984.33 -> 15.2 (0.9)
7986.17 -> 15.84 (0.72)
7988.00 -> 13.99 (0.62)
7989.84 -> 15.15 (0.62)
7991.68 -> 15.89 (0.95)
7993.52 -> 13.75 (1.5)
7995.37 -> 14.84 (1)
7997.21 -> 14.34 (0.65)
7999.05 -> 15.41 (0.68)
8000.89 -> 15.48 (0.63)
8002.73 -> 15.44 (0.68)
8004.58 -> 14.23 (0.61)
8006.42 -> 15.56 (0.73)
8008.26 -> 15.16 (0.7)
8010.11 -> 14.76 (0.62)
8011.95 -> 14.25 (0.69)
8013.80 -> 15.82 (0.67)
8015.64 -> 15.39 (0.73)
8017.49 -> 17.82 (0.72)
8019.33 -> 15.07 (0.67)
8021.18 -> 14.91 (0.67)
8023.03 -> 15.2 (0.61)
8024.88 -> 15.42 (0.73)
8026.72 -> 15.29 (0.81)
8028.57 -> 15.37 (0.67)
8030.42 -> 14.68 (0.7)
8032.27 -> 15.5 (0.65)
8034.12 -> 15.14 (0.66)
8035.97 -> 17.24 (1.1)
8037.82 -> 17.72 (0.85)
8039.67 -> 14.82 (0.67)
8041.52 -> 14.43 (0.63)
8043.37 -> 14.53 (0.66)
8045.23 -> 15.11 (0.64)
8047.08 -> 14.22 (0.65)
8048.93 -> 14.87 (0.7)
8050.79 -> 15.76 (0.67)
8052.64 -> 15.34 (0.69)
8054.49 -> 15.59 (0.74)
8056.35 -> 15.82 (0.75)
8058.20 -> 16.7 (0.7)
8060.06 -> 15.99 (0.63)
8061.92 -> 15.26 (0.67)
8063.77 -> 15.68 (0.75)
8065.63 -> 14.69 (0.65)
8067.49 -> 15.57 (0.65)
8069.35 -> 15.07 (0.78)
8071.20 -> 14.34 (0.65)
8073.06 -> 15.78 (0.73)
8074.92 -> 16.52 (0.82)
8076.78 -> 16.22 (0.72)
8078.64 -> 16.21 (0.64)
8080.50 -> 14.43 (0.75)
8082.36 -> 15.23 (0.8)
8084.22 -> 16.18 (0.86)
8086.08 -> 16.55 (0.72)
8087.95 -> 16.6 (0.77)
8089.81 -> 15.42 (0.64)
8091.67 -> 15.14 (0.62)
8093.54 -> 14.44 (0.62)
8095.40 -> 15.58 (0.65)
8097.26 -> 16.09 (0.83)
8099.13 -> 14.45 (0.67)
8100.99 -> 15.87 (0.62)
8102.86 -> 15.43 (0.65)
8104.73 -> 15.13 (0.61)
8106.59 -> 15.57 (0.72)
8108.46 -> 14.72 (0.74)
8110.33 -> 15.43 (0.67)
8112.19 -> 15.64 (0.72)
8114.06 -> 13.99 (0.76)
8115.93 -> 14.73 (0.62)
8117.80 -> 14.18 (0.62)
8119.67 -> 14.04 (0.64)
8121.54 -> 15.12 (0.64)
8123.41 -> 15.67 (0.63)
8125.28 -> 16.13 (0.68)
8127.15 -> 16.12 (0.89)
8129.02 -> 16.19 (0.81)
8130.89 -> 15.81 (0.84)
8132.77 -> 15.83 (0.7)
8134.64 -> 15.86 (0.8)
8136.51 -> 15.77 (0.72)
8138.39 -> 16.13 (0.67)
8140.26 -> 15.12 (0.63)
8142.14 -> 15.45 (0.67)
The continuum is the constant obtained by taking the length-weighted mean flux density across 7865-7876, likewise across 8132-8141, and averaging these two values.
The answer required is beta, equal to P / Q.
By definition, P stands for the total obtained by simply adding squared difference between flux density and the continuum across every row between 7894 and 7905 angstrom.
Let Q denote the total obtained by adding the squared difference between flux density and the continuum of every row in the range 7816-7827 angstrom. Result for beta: 0.5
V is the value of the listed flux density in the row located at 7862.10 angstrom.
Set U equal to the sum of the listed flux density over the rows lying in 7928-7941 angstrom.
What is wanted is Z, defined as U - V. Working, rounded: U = 101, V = 14.76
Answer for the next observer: 87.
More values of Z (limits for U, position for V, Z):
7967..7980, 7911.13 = 91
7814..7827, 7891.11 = 93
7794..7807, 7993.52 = 102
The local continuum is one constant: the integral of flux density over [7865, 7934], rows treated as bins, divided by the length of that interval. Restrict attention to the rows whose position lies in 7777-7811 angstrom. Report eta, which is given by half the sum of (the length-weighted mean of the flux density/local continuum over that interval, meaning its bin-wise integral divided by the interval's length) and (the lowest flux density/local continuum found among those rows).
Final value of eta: 0.997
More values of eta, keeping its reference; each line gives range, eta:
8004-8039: 0.983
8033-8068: 0.982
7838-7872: 0.970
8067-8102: 0.988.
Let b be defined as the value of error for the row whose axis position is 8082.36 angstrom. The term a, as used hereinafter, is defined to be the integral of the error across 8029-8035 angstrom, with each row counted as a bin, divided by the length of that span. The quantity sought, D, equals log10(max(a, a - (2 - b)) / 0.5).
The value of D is 0.13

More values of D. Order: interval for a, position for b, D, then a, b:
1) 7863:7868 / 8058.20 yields 0.11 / 0.64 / 0.70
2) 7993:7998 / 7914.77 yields 0.31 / 1.02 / 0.63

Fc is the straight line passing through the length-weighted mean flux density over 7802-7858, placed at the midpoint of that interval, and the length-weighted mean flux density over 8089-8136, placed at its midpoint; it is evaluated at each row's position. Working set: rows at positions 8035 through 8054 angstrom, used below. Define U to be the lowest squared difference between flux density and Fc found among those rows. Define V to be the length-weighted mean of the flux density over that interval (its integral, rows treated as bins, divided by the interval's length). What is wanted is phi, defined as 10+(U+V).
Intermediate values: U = 0.0045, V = 15.4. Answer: 25.4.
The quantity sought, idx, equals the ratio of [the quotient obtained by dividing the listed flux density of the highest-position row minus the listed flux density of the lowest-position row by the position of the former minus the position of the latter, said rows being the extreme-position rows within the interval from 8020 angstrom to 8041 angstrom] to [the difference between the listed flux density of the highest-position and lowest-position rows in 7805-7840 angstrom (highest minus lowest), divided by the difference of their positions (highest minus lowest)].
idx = -0.1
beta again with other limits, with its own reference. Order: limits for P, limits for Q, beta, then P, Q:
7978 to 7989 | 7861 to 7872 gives 1.4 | 6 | 4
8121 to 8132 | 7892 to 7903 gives 0.7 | 2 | 2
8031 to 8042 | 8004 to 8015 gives 2.7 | 10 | 4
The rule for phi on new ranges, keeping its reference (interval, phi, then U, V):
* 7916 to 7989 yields 25.0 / 0.0000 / 15.0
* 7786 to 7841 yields 26.0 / 0.0009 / 16.0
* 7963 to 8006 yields 25.3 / 0.0000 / 15.3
